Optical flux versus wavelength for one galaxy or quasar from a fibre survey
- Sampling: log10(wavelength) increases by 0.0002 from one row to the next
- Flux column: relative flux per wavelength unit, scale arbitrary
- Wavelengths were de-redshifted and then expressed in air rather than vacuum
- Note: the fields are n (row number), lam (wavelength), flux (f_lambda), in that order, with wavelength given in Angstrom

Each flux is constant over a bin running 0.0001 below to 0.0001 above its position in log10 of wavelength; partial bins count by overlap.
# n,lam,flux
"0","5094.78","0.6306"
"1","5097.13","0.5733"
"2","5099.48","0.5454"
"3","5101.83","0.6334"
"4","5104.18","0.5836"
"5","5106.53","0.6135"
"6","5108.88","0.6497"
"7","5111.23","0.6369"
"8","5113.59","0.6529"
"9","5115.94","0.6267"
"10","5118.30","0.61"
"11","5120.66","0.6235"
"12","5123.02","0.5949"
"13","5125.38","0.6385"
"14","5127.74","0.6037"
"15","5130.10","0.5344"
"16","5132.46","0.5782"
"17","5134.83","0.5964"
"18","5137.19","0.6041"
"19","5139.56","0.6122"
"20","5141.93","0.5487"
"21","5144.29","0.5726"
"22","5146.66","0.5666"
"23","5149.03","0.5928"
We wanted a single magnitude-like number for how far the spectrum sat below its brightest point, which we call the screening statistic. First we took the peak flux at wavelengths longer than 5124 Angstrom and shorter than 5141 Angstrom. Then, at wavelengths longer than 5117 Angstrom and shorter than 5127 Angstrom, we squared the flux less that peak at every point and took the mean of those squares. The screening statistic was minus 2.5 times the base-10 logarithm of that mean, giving 7.8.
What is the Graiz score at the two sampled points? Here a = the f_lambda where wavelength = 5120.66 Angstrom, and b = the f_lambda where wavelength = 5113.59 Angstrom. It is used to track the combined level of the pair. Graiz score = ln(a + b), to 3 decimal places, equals 0.244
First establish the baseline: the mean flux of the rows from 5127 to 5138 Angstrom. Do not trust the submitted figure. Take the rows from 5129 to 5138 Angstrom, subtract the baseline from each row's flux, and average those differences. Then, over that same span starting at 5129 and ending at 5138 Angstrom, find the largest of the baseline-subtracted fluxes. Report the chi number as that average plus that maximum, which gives 0.02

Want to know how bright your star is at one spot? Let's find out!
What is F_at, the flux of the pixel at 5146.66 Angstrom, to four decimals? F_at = 0.5666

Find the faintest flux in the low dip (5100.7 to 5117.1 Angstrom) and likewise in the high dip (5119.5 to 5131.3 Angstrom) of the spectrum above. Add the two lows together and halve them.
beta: 0.56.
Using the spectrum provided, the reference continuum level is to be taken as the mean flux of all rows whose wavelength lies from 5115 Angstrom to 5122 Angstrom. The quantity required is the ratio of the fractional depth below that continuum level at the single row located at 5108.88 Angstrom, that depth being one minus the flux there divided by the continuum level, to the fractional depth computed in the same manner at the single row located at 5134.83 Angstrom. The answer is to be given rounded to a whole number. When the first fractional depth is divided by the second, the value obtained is -1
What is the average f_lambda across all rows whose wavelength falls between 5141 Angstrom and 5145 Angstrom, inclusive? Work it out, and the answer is 0.561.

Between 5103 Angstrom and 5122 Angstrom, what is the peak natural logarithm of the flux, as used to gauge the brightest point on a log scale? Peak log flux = -0.43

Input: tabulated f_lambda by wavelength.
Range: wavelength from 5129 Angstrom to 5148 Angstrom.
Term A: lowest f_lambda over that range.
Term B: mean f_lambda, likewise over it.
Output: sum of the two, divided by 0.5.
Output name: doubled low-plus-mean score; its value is 2.22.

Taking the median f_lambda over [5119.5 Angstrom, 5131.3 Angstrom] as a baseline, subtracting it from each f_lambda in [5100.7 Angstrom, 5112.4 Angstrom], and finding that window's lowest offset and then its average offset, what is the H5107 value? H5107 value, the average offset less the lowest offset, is 0.040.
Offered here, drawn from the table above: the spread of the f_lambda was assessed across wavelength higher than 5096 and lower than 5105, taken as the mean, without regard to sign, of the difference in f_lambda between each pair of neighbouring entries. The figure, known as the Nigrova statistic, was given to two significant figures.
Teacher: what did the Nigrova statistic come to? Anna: 0.055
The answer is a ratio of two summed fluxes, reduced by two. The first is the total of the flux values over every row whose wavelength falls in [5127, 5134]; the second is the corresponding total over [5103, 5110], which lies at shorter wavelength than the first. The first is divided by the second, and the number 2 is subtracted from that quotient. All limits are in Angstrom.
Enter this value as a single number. -1.07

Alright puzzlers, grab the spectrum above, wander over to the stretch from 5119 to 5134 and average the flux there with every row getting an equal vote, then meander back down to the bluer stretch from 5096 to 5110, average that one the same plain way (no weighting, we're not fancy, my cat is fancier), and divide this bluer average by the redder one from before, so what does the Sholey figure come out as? 1.01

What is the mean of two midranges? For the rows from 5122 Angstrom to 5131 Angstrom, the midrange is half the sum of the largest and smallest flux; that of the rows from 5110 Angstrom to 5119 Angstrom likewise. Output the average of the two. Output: 0.609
